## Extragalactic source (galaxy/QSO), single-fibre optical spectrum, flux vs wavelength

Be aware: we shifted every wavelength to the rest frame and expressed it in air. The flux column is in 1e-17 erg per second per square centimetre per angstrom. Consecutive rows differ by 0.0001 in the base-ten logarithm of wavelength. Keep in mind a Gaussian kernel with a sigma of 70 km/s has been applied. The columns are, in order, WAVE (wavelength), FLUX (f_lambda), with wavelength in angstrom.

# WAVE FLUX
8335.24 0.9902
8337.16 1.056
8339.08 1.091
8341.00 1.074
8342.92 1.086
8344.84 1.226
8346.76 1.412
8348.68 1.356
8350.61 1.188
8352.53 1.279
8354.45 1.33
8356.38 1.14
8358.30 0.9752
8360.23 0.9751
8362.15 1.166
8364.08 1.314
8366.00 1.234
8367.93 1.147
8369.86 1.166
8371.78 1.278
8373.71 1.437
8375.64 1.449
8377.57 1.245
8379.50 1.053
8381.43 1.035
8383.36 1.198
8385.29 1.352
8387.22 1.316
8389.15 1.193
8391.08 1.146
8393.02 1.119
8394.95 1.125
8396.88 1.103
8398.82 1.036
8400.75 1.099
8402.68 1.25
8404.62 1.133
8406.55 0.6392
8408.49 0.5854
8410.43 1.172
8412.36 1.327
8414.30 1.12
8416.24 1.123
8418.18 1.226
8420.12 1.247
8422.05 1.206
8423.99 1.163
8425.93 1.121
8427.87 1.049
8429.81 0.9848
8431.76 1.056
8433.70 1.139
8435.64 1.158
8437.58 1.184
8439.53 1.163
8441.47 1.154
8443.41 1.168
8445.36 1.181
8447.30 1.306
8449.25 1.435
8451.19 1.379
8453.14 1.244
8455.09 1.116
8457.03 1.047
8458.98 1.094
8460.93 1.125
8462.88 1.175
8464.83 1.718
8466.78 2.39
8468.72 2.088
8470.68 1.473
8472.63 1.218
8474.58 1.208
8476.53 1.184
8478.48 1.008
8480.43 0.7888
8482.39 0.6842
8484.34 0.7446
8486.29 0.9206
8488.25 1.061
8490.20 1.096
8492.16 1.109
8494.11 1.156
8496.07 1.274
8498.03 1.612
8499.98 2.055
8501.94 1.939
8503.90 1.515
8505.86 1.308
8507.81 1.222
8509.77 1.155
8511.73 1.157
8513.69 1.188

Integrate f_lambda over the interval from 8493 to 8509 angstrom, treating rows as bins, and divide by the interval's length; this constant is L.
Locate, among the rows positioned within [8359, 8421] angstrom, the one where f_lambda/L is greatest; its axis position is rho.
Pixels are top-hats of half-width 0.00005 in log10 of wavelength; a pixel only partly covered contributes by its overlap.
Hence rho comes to 8375.64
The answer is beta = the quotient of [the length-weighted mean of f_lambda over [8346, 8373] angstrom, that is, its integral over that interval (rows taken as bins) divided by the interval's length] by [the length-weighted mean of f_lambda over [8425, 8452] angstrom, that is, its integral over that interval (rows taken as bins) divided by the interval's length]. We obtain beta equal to 1.03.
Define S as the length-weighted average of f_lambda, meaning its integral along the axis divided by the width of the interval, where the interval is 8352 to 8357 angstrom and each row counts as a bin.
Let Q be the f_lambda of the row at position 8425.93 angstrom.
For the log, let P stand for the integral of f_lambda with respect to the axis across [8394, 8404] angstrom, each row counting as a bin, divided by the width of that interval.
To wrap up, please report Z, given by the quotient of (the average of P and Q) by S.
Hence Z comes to 0.89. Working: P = 1.12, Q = 1.121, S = 1.25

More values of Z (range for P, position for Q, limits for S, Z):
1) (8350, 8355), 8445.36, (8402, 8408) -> 1.27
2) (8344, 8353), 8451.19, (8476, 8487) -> 1.53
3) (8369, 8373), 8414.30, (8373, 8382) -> 0.95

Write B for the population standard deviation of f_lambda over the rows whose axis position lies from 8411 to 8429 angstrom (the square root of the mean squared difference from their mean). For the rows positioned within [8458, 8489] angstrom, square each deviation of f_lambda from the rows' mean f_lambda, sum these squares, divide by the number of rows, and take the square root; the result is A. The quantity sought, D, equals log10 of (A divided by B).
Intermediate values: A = 0.46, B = 0.08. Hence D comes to 0.8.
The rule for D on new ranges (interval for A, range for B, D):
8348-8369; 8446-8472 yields -0.5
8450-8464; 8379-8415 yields -0.3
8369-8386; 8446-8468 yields -0.4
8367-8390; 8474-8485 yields -0.2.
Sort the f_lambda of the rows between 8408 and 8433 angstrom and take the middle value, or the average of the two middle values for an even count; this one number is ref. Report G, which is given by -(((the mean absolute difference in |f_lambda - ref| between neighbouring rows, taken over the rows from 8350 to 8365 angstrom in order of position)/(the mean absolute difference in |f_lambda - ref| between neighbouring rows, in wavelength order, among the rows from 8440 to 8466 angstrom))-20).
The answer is 19.1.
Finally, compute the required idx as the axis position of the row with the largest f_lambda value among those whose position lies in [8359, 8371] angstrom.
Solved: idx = 8364.08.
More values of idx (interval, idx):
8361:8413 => 8375.64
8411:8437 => 8412.36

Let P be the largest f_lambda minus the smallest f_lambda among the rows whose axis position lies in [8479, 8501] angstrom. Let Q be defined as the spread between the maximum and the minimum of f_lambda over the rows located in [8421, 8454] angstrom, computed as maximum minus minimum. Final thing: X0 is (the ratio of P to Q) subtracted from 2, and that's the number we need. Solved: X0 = -1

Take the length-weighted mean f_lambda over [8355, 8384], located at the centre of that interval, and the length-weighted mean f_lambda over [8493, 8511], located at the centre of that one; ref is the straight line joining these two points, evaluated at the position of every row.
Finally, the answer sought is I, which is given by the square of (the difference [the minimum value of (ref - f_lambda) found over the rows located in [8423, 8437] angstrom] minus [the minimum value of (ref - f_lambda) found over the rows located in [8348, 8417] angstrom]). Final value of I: 0.15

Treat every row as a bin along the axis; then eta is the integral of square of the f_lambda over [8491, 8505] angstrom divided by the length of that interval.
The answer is 2.42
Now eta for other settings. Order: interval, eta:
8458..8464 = 1.32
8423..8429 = 1.23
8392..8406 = 1.24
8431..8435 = 1.22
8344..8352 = 1.69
